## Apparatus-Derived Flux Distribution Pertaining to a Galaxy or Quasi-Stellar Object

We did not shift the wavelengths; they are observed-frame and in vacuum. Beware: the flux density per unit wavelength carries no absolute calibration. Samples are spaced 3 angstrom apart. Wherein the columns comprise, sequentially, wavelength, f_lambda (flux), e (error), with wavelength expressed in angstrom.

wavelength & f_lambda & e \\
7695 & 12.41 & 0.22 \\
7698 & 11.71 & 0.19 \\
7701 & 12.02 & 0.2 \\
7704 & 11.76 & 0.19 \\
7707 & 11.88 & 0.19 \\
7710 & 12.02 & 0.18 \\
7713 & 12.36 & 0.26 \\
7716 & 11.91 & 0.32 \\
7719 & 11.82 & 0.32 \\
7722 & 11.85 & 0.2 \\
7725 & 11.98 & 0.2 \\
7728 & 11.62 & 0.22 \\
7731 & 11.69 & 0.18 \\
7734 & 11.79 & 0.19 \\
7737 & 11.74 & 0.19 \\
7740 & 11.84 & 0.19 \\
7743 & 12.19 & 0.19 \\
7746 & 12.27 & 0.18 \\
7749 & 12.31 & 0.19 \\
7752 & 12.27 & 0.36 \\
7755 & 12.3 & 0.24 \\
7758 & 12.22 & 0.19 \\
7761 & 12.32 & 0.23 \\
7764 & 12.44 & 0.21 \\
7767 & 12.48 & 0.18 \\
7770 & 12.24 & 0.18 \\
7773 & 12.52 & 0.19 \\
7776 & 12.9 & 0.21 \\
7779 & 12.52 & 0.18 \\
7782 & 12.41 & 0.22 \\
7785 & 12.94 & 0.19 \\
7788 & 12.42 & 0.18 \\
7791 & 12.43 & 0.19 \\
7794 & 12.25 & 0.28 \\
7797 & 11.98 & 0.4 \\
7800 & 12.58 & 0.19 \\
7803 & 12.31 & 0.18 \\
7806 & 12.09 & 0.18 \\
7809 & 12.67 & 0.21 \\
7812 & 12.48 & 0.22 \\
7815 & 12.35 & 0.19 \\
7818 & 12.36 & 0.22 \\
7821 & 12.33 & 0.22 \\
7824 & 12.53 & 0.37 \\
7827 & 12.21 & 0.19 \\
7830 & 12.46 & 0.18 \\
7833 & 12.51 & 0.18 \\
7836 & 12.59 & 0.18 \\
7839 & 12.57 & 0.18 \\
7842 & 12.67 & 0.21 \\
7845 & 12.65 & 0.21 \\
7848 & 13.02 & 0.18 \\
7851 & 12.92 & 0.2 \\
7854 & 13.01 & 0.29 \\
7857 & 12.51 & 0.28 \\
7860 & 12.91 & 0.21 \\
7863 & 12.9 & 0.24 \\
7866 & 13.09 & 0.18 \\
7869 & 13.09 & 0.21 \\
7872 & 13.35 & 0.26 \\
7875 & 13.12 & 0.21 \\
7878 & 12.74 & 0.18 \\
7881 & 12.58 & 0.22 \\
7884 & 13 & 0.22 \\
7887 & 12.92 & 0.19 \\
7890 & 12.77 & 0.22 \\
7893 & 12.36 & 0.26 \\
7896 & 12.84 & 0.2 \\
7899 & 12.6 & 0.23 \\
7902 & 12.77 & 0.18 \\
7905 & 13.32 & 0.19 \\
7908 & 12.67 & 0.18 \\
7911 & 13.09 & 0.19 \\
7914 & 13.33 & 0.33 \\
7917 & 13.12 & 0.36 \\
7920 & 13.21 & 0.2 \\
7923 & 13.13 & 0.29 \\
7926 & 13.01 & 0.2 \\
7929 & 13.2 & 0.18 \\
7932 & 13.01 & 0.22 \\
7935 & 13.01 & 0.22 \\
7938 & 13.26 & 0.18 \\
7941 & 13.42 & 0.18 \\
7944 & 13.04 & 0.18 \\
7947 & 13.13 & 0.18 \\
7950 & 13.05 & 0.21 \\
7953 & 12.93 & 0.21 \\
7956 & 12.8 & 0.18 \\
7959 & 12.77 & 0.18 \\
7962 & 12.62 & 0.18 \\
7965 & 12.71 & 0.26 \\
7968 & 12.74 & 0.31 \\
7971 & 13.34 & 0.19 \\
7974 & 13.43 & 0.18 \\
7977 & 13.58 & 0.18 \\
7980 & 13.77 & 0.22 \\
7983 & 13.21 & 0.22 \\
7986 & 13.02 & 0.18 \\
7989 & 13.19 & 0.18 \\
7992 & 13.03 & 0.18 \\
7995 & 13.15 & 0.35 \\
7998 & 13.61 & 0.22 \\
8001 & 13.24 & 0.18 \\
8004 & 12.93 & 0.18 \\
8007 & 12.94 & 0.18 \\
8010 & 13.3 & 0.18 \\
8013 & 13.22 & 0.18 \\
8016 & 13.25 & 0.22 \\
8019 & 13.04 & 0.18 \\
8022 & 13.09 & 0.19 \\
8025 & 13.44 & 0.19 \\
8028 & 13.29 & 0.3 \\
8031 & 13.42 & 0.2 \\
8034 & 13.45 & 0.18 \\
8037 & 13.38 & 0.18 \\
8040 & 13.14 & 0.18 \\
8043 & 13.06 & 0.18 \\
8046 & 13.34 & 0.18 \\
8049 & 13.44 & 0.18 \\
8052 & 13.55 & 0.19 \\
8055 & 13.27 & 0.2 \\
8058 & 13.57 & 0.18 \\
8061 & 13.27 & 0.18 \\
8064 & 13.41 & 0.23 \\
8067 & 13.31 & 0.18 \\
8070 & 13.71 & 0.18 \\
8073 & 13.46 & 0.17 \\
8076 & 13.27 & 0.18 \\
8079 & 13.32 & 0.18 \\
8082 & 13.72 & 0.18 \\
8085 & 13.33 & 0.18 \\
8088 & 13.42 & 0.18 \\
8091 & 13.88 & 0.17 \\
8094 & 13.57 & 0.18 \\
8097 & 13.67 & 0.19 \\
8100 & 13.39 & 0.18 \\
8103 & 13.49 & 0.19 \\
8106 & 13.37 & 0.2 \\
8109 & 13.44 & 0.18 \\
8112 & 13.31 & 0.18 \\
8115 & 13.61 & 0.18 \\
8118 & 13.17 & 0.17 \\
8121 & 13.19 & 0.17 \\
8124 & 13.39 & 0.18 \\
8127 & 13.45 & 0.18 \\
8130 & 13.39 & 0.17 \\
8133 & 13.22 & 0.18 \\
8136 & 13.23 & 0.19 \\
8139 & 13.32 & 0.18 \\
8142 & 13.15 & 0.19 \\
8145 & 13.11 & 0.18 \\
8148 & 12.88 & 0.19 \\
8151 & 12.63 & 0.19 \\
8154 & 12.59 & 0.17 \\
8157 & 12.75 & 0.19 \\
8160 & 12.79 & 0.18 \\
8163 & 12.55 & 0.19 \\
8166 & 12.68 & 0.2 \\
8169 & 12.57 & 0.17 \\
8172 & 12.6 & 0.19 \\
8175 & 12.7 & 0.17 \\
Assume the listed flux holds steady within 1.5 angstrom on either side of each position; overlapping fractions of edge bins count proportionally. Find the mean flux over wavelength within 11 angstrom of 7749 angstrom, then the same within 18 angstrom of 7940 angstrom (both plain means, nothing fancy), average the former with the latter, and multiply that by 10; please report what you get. 126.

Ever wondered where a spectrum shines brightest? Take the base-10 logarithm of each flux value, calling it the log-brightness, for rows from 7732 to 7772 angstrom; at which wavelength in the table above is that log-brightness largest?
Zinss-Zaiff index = 7767 angstrom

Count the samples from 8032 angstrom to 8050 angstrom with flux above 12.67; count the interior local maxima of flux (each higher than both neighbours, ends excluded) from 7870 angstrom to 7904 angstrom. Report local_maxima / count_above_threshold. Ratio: 0.33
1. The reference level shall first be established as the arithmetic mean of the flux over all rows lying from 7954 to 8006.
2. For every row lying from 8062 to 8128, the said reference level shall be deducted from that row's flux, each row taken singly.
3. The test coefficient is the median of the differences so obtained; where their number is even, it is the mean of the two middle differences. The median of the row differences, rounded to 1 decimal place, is 0.3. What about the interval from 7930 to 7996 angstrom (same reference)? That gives -0.1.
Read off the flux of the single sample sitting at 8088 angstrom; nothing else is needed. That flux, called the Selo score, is 13.42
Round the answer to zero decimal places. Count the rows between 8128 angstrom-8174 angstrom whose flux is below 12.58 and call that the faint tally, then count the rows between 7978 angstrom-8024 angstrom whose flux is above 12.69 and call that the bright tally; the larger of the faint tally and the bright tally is 15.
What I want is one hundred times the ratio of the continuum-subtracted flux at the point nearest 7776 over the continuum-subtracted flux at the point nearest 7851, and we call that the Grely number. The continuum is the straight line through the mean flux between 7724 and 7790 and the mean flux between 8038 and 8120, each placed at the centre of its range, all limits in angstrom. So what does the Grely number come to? 177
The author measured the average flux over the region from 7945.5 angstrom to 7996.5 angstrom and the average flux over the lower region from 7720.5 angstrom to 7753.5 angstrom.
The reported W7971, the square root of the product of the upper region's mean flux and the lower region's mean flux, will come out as 12.5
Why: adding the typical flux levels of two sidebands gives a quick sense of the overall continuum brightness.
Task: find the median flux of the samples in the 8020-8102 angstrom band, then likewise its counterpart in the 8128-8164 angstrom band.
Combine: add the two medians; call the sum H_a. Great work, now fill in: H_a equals 26.4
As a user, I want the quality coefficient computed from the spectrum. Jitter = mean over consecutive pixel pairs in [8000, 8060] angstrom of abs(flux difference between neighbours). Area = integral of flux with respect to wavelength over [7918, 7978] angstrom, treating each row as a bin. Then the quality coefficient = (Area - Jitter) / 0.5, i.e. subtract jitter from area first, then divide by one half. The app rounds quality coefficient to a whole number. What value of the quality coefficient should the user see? 1568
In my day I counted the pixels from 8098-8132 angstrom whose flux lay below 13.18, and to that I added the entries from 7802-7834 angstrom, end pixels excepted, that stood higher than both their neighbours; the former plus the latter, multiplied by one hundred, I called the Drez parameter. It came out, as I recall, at 400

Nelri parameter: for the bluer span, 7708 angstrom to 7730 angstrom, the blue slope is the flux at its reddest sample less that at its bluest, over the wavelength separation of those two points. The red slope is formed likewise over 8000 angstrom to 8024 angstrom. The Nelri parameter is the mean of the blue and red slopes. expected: -0.015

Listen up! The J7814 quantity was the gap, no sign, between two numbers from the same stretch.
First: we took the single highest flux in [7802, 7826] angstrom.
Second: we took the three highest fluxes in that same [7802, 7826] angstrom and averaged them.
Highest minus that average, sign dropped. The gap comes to 0.11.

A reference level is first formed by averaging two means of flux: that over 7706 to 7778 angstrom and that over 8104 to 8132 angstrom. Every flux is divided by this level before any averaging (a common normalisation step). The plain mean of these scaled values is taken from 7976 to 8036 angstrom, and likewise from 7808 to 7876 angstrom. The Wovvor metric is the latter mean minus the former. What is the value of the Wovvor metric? -0.043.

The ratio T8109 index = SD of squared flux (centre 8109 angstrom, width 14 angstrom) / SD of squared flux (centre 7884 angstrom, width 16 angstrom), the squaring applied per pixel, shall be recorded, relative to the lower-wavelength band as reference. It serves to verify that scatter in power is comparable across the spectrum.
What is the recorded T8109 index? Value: 0.74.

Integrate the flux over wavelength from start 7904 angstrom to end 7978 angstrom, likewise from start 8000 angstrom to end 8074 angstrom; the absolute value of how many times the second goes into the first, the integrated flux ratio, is 0.98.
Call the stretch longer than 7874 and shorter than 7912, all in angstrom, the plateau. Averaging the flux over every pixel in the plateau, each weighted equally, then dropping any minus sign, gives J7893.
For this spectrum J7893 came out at 12.8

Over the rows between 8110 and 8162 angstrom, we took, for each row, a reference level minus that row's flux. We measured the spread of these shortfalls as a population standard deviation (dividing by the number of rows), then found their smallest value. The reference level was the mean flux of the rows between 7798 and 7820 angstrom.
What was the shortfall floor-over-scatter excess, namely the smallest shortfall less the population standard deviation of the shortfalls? -1.5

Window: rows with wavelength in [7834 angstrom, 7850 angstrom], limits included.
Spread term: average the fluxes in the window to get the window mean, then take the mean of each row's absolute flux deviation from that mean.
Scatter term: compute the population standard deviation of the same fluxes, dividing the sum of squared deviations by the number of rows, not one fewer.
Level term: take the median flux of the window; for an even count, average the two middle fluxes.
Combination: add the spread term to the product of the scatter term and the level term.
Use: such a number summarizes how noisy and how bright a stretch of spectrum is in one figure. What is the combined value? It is 2.2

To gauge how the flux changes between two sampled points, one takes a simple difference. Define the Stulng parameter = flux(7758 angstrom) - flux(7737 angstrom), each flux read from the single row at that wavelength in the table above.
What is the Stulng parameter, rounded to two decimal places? 0.48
